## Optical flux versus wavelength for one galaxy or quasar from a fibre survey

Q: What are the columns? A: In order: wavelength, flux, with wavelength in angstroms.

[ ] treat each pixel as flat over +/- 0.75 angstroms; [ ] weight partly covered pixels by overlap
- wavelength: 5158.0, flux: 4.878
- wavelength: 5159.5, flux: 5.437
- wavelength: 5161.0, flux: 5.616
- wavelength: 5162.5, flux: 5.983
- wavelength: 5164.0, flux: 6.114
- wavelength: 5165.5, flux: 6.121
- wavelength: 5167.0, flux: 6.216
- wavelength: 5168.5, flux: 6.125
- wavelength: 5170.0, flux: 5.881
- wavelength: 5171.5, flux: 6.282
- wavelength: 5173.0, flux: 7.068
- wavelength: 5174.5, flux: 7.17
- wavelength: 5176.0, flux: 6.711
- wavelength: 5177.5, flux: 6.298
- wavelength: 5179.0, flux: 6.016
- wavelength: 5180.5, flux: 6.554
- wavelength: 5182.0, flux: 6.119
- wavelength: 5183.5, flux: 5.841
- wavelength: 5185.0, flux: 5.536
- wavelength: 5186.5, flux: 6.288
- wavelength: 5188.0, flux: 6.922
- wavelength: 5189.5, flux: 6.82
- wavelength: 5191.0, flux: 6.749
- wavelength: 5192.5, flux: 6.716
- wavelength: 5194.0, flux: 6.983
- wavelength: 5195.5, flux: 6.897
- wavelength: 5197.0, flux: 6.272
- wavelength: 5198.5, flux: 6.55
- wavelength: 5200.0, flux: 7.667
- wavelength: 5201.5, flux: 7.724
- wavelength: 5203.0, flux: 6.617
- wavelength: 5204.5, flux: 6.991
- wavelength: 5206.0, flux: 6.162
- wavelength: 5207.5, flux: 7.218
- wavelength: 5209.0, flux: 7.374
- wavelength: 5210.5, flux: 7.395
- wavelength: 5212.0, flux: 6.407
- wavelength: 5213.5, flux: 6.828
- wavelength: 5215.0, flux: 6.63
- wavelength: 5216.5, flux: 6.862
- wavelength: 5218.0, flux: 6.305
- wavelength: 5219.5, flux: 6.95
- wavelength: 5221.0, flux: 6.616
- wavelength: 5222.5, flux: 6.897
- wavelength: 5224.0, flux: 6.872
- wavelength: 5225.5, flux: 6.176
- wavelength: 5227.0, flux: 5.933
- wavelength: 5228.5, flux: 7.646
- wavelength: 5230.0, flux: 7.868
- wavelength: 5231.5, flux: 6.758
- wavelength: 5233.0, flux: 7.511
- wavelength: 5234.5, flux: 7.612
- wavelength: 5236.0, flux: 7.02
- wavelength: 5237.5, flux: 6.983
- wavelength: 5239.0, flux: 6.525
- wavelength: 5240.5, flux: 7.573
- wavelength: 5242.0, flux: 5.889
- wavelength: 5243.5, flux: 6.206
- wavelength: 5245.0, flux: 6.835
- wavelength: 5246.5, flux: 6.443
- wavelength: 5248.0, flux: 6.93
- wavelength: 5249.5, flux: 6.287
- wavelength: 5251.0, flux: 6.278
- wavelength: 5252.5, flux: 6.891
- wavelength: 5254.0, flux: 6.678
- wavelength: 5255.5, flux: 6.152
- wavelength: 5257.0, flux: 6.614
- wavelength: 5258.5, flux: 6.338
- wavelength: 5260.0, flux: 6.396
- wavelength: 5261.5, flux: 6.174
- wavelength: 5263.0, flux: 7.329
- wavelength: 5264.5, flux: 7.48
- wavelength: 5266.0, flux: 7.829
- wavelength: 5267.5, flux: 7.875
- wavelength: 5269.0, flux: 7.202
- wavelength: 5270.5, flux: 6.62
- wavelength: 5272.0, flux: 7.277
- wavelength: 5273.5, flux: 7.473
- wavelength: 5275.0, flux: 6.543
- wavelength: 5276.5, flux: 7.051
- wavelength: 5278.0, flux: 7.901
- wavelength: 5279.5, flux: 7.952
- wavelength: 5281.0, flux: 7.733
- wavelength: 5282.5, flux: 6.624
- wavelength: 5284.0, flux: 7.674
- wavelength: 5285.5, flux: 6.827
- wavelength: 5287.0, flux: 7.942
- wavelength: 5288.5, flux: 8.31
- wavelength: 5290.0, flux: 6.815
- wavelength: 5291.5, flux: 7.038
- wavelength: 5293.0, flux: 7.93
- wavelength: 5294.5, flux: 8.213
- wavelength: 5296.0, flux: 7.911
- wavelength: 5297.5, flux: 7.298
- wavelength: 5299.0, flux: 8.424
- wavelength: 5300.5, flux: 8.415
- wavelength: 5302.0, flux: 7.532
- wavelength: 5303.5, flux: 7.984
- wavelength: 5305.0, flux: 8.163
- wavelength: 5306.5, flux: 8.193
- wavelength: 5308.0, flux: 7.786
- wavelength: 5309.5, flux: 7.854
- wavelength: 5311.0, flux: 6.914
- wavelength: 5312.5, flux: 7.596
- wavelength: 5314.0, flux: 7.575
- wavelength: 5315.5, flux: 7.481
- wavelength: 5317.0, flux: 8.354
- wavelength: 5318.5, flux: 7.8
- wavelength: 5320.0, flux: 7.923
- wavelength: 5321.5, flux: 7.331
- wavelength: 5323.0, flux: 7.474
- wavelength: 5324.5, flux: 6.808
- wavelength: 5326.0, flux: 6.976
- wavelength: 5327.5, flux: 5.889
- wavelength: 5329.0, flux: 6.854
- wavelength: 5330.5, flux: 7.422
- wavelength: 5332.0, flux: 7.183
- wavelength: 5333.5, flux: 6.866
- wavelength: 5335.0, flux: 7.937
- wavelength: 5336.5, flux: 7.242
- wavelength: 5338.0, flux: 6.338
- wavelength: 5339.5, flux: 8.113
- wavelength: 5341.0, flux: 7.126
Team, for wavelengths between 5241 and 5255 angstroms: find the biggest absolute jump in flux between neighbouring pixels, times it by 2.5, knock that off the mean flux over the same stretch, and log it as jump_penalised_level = 4.9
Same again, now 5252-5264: 3.7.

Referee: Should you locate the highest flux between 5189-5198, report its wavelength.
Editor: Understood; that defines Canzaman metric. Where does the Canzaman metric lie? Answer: 5194.0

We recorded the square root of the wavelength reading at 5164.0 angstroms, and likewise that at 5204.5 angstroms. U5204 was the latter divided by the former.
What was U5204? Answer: 1.07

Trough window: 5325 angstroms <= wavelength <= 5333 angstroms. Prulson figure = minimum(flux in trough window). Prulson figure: 5.889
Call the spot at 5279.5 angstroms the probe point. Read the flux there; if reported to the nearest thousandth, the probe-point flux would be 7.952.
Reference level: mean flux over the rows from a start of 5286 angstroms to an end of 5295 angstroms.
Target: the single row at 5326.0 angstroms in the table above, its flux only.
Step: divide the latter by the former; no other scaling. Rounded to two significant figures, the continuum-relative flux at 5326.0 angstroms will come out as 0.91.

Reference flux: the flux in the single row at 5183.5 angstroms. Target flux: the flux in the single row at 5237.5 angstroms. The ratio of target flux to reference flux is 1.20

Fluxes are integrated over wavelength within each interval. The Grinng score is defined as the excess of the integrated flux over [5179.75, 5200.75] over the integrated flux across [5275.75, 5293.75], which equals 3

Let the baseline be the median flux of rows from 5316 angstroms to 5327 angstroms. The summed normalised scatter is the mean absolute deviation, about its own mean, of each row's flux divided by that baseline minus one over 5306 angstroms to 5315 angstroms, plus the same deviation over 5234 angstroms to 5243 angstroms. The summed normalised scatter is 0.104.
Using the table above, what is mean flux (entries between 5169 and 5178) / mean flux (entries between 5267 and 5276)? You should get 0.92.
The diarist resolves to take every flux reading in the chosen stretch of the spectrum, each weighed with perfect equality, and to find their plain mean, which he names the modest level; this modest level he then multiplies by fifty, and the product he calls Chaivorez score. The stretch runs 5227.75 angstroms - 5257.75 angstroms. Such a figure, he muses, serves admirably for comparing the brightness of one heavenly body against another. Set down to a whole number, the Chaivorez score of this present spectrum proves 342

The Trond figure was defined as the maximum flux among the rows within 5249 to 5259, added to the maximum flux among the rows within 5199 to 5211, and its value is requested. 14.6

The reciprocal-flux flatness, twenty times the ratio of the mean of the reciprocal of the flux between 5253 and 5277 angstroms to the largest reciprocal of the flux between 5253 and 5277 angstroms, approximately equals 17.8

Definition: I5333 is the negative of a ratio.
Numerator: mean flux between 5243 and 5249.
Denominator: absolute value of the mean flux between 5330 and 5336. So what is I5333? -0.90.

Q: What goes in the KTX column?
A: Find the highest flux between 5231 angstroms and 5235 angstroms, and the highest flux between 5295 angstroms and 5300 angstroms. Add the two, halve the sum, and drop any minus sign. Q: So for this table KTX 8.0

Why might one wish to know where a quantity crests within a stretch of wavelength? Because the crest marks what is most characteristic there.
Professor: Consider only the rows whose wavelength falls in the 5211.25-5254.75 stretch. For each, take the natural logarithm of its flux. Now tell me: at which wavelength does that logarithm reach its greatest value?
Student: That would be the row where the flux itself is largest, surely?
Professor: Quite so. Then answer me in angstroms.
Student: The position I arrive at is 5230.0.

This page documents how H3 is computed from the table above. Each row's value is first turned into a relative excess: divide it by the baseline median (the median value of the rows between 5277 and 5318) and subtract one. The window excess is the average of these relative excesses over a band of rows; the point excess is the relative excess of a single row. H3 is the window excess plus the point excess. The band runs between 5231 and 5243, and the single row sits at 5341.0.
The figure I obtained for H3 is -0.20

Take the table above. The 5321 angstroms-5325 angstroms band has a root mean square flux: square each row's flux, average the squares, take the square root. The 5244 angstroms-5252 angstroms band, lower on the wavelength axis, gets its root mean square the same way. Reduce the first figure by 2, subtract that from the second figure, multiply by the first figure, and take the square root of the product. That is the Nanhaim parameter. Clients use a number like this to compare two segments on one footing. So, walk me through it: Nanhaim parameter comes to 3.1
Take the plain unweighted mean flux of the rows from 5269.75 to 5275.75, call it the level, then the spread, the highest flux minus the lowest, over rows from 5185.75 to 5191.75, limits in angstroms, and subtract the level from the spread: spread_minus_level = -6.3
